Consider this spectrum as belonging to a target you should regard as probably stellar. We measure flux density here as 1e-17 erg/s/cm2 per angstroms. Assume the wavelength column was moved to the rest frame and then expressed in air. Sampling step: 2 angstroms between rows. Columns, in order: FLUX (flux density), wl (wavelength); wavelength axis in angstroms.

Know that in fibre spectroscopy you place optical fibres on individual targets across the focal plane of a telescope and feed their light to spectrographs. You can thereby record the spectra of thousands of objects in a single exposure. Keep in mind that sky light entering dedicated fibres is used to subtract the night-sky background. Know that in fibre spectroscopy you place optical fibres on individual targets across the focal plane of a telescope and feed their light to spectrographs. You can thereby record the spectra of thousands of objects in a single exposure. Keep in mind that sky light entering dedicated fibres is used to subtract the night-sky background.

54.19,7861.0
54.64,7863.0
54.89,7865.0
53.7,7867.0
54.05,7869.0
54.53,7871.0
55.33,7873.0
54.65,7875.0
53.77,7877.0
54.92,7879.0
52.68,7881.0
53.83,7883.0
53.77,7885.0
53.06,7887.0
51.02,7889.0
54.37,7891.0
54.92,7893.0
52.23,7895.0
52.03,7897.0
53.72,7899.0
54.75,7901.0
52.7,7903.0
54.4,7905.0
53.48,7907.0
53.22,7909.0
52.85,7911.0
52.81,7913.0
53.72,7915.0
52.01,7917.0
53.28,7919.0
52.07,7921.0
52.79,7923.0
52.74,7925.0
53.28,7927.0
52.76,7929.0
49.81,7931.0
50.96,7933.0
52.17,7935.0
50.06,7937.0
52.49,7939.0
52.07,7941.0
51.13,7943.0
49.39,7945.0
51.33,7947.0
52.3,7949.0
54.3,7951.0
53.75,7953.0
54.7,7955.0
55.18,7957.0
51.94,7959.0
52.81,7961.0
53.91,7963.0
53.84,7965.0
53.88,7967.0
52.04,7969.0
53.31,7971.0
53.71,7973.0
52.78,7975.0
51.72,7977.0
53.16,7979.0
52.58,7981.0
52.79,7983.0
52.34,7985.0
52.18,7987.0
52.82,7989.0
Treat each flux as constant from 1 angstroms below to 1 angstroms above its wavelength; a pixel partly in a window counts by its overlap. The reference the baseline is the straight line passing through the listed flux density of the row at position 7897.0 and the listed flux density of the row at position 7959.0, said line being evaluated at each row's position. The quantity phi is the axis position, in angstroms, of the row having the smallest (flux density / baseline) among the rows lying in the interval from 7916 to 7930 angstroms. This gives 7917.0 angstroms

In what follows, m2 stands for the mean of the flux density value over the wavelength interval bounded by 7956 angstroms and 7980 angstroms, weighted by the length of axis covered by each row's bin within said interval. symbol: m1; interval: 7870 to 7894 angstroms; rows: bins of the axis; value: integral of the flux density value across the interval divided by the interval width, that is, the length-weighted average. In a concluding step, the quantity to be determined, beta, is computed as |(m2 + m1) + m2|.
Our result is 160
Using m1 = 53.9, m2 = 53.2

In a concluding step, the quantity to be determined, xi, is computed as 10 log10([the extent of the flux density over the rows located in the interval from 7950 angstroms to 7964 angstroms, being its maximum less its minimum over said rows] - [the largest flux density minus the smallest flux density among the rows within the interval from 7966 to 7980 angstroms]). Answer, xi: 0.3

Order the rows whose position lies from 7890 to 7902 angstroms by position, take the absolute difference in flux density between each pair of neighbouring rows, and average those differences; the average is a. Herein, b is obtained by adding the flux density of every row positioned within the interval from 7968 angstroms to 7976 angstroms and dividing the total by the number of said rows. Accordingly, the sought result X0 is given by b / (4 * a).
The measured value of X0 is 11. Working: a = 1.2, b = 53.0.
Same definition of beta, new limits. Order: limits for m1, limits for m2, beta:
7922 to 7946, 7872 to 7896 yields 159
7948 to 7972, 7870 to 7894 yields 161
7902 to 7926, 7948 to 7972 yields 160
